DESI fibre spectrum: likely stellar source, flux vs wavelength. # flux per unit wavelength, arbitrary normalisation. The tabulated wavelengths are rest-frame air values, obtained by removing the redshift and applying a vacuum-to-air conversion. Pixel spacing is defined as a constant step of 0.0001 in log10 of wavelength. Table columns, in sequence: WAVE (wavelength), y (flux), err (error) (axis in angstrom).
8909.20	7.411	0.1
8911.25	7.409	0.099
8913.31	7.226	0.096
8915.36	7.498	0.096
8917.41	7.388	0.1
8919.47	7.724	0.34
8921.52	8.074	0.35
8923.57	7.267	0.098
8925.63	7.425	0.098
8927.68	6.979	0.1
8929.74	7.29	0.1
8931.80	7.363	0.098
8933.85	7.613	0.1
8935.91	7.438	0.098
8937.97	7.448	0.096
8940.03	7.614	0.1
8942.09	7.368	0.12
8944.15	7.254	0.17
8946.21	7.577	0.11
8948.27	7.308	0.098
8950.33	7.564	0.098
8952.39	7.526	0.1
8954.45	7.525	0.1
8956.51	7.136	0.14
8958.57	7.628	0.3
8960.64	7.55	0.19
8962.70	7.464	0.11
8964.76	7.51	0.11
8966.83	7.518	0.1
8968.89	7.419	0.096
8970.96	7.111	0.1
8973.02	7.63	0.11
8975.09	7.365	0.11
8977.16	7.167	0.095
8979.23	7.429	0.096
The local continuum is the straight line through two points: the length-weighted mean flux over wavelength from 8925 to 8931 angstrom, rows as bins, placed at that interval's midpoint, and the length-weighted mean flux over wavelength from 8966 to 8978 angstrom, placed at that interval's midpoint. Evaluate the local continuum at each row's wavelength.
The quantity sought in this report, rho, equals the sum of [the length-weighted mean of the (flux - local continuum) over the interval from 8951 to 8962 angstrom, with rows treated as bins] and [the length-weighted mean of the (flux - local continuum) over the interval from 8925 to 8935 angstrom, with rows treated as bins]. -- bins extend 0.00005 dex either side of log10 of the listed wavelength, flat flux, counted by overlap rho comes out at 0.263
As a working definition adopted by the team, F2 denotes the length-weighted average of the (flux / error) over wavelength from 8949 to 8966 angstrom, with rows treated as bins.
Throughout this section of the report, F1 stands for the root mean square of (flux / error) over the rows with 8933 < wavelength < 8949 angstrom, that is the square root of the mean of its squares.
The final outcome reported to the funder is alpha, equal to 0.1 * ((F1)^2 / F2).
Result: 8.1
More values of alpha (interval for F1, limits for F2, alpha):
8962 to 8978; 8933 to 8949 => 7.4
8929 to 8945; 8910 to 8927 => 8.0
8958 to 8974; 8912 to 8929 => 6.7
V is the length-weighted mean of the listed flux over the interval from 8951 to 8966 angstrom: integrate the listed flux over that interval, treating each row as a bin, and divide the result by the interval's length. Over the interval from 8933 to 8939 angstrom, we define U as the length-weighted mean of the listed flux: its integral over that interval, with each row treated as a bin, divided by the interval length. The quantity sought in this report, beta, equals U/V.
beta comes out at 1.00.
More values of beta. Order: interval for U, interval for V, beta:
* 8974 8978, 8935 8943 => 0.97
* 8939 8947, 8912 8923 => 0.98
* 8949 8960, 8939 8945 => 1.01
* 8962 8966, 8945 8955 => 1.00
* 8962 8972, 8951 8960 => 0.99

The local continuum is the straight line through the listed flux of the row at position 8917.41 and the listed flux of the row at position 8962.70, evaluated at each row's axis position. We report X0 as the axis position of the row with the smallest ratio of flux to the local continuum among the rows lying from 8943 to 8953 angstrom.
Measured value 8944.15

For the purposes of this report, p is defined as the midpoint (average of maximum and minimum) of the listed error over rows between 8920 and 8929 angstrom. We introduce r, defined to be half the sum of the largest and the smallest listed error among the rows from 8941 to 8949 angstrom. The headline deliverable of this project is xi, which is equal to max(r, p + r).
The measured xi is 0.36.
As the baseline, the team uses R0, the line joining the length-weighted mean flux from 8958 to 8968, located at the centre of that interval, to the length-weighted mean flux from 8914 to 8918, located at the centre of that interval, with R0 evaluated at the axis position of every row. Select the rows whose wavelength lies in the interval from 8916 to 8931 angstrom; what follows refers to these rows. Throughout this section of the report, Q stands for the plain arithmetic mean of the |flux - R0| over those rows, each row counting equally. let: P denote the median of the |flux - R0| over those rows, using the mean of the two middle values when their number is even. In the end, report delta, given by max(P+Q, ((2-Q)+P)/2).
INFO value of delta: 0.96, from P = 0.19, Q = 0.263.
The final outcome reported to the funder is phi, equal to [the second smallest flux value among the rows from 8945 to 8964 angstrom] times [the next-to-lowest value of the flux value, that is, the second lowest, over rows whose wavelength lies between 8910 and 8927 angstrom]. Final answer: 53.11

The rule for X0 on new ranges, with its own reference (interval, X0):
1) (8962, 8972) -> 8970.96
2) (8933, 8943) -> 8942.09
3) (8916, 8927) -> 8923.57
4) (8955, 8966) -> 8956.51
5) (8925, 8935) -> 8927.68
